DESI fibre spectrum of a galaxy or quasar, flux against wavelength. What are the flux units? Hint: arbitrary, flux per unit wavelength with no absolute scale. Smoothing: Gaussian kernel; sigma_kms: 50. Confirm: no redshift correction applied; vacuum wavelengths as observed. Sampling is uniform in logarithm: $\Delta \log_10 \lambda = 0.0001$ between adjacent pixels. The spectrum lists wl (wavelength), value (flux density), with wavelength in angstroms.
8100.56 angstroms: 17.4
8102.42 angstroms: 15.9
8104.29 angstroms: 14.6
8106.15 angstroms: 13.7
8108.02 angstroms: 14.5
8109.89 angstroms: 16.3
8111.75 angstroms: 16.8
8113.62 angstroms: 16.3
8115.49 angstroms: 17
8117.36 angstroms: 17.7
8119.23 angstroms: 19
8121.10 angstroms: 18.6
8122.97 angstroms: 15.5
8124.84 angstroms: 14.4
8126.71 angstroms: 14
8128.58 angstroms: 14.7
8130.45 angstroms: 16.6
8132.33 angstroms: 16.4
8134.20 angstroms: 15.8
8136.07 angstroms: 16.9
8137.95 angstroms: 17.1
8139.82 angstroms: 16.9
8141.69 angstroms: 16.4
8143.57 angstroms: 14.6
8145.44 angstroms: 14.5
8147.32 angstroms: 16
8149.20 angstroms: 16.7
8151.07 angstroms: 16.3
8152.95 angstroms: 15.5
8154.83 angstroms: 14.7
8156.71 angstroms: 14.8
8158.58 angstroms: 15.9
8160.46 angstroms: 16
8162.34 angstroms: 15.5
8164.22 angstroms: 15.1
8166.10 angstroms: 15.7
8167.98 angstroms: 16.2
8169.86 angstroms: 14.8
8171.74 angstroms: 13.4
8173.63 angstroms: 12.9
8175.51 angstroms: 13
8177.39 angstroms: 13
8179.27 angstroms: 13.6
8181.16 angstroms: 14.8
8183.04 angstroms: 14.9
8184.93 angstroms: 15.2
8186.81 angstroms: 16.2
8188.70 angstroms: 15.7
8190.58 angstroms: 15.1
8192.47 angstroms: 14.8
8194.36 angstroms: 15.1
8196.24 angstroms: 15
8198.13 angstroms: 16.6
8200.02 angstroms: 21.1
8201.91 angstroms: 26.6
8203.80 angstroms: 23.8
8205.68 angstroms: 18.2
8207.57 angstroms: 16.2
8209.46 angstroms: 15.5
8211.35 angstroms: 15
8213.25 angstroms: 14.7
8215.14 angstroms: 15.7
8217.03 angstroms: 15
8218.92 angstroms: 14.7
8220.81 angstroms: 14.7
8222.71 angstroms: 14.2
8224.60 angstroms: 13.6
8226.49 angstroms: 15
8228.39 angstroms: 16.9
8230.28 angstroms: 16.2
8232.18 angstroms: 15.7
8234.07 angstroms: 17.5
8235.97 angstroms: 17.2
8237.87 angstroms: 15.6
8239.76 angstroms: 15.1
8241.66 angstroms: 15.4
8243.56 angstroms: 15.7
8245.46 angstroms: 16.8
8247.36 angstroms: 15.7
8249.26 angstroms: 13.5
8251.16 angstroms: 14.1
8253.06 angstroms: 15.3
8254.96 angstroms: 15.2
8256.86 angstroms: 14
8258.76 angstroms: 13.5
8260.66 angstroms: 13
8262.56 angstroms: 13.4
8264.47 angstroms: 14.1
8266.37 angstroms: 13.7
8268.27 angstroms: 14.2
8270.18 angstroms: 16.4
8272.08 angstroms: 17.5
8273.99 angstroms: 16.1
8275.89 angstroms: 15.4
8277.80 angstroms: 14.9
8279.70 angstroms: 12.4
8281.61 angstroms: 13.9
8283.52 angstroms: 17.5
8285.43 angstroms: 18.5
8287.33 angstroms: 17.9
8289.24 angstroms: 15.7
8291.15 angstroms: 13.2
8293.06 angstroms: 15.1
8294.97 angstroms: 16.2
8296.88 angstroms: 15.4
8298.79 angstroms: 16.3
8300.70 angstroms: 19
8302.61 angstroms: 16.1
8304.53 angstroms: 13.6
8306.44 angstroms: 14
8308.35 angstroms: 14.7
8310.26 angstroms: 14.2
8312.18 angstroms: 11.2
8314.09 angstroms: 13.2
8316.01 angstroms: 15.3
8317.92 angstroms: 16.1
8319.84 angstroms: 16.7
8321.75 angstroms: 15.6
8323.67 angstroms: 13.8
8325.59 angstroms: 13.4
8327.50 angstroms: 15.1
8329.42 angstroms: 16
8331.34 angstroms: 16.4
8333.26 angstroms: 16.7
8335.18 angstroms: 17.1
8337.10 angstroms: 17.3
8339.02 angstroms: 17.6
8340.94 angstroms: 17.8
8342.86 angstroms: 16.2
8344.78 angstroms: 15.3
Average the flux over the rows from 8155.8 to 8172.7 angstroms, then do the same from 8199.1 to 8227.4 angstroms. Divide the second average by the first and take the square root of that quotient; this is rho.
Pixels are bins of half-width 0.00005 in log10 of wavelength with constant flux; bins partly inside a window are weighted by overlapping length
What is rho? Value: 1.05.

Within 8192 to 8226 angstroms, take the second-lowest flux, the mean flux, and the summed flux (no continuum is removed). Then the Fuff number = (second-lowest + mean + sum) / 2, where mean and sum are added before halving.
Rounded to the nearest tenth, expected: 165.7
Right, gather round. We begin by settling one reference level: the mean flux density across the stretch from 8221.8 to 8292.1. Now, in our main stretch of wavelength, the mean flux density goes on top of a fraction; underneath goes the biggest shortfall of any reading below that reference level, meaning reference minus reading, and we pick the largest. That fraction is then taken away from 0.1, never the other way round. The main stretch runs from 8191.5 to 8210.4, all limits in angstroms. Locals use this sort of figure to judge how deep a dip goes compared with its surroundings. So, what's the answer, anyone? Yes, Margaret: -41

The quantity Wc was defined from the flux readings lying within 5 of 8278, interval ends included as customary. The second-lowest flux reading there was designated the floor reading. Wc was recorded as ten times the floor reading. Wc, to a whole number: 139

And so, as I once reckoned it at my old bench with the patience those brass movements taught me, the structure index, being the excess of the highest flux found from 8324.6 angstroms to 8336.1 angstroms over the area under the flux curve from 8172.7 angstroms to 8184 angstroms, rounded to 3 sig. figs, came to -138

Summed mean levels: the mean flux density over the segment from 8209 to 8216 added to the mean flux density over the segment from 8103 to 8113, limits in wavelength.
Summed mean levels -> 30.4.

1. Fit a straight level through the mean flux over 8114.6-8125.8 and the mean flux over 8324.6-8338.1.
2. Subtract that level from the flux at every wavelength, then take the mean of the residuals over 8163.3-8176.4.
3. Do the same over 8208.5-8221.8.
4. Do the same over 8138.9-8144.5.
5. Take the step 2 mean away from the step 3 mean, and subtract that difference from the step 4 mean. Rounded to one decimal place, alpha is -1.8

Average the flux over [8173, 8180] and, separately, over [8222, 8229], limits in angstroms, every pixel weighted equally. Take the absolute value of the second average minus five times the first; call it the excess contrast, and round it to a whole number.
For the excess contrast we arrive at 51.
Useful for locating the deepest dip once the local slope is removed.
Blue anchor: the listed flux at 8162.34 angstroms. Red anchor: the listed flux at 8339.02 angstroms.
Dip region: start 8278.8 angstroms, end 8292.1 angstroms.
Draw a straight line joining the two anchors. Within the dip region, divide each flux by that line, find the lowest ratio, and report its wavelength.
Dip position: 8279.70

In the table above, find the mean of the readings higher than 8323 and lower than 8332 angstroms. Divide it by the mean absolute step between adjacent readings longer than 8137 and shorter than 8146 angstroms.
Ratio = 23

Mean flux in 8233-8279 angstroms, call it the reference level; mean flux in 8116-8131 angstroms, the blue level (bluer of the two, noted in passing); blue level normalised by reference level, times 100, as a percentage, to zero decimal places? 108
